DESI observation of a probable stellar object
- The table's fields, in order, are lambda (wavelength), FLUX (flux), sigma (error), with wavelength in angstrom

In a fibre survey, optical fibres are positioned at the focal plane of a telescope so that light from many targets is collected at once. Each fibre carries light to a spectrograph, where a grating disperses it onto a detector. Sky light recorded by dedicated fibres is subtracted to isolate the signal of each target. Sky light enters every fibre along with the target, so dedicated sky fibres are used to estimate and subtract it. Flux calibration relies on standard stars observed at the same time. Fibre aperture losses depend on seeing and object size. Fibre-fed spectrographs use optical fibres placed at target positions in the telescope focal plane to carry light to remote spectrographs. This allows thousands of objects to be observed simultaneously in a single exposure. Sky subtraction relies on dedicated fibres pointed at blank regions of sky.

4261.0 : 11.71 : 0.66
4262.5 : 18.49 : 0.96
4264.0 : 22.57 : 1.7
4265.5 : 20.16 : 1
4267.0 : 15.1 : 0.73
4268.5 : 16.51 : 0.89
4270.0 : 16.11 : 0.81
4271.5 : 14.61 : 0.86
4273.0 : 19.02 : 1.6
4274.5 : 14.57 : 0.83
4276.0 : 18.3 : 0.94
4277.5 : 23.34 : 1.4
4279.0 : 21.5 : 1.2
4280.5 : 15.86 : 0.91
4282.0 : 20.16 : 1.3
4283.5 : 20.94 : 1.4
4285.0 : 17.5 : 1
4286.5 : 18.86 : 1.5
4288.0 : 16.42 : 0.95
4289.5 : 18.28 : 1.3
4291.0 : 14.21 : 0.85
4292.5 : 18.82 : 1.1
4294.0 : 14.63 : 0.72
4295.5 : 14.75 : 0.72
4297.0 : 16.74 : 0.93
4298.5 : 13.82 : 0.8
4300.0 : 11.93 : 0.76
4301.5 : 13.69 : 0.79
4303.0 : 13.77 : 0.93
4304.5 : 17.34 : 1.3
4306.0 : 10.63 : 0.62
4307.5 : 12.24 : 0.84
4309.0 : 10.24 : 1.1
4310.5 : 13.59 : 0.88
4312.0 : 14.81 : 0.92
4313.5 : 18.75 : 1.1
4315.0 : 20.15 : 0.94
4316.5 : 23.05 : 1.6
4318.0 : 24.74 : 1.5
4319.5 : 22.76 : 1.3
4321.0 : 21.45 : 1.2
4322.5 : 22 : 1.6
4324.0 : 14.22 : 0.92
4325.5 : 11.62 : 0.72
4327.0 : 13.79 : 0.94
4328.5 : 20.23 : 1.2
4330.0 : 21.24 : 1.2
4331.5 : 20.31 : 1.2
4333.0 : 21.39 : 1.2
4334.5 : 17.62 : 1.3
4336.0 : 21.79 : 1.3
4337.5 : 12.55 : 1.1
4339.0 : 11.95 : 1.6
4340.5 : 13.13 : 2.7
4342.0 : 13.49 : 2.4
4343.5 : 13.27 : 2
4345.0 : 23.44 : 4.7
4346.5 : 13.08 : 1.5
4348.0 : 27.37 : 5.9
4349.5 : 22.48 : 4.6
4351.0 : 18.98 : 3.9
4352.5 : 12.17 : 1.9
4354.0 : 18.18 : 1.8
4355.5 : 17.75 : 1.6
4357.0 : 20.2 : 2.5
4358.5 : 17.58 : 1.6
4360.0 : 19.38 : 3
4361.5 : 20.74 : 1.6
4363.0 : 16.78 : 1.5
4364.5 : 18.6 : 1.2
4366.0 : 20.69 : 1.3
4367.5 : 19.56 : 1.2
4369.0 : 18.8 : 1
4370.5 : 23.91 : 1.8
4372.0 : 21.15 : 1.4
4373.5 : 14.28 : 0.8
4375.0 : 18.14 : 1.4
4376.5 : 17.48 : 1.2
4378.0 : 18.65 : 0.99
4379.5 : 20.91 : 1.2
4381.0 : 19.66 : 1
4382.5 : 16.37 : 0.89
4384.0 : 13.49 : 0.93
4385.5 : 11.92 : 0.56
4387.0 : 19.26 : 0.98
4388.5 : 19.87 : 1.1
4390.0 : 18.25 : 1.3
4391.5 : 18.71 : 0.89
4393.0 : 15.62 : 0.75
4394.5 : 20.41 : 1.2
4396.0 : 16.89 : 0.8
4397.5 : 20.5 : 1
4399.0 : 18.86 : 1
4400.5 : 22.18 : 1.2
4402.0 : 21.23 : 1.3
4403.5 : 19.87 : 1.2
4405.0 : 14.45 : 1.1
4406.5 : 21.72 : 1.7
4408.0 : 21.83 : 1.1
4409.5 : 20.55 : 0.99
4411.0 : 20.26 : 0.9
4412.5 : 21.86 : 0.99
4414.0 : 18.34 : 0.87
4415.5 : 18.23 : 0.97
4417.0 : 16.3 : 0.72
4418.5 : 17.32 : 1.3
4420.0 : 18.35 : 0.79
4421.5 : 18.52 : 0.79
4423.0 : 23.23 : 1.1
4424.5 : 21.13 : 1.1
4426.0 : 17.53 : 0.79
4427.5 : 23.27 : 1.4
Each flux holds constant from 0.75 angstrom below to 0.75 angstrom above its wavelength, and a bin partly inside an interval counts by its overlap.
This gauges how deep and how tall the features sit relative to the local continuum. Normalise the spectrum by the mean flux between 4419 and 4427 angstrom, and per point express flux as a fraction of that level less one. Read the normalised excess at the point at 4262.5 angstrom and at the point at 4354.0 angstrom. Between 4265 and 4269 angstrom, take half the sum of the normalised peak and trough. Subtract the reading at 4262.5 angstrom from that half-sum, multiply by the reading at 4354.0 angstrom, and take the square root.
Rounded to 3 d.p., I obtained 0.059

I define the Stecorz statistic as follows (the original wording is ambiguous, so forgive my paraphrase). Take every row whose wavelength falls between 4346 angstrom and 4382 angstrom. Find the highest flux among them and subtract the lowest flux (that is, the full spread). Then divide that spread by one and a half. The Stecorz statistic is 10.1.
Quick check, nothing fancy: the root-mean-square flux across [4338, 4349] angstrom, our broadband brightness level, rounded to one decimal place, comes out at 17.5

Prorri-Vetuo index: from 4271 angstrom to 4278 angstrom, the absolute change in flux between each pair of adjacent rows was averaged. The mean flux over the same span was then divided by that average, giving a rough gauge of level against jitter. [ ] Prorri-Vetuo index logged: 4.1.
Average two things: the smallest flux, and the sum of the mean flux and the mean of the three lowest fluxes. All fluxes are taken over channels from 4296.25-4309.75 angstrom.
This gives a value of 17.3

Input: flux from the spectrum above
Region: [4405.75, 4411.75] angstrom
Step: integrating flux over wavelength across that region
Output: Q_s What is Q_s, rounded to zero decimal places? 127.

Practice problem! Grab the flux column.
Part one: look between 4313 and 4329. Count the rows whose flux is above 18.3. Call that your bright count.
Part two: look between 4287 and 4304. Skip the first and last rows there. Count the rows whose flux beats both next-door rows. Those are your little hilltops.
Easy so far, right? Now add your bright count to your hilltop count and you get 11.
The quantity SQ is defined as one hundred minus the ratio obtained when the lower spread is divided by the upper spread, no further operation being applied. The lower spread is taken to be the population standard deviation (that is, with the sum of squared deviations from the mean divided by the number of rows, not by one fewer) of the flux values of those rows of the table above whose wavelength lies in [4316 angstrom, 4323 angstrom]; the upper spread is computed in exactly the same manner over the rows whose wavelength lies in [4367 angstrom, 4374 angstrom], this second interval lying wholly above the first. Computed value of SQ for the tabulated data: 99.6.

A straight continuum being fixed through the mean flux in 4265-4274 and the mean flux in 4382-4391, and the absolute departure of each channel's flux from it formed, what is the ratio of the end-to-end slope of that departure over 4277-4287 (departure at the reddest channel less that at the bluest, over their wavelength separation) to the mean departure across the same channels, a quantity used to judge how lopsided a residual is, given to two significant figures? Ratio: -0.16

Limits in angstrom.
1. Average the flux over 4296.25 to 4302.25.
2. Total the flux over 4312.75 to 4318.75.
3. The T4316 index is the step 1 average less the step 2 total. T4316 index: -73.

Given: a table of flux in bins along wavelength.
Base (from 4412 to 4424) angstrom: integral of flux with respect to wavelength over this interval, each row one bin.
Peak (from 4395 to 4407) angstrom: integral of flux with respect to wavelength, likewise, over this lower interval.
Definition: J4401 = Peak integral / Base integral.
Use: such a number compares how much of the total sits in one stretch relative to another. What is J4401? 1.02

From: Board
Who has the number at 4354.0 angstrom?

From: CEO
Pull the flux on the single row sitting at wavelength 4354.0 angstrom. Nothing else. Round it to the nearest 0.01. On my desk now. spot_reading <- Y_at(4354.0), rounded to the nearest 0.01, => 18.18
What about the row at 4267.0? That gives 15.10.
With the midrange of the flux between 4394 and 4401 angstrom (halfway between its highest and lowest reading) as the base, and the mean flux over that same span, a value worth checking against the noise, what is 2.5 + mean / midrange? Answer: 3.51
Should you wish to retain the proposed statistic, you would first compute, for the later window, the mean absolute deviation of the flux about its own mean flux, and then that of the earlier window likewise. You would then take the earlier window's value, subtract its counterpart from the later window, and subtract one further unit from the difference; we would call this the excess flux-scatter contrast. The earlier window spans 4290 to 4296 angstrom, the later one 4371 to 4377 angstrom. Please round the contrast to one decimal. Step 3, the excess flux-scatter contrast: -1.3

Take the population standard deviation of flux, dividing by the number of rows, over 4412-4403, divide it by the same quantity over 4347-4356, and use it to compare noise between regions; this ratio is 0.54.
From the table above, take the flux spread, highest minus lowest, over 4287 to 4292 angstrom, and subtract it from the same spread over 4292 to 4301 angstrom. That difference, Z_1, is 3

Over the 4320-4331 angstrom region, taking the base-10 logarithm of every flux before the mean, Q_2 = 1.24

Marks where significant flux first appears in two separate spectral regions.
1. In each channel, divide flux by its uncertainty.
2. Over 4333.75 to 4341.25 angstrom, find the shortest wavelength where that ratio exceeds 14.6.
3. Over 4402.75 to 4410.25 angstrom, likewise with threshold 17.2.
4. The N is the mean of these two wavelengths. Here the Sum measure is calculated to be 4372.0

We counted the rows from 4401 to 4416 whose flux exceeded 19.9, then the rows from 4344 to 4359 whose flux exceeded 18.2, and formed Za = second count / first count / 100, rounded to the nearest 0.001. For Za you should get 0.008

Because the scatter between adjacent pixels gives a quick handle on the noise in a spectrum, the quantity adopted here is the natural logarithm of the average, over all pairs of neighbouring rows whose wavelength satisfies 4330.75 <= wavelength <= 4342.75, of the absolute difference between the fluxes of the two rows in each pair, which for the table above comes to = 1.07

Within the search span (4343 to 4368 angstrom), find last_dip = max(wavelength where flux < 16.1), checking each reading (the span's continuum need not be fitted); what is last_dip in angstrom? 4352.5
